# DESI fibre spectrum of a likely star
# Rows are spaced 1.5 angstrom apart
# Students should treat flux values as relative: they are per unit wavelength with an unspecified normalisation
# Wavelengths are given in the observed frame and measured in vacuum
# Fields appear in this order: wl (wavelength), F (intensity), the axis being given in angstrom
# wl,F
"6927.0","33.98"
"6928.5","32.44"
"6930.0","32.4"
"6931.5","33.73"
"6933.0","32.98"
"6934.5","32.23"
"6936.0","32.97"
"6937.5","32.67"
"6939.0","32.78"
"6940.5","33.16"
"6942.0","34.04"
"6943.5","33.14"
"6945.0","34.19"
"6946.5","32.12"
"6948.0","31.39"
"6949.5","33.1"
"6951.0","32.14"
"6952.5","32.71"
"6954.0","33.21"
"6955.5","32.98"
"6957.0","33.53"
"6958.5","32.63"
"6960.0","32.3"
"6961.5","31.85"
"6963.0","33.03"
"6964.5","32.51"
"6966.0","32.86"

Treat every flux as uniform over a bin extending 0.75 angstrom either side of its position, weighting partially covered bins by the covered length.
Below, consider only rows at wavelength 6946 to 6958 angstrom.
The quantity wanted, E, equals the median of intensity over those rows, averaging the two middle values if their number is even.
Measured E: 32.8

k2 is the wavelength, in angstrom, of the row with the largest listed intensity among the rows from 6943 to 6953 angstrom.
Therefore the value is 6945.0 angstrom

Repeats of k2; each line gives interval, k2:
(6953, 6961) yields 6957.0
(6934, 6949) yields 6945.0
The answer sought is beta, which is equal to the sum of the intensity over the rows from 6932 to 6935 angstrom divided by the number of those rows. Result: 32.6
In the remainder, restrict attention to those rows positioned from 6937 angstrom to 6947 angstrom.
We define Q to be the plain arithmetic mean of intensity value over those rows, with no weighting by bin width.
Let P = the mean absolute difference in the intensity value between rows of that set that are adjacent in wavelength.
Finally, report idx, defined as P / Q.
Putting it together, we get 0.027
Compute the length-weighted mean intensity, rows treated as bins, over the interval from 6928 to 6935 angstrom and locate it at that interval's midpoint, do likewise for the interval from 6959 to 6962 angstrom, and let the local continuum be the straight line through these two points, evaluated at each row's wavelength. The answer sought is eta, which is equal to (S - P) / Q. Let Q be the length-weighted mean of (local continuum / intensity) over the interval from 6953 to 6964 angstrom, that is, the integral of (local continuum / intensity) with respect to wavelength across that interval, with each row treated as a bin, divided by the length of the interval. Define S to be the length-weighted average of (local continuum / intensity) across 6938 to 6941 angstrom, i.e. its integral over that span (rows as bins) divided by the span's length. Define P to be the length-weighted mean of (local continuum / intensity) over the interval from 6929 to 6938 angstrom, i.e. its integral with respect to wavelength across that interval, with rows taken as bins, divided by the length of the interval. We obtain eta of -0.008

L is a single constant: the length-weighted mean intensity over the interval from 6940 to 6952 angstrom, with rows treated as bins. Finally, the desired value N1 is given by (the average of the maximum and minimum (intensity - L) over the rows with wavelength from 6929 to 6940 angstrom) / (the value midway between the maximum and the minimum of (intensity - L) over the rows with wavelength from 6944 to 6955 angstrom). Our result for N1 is -1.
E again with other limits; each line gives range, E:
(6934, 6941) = 32.8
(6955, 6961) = 32.8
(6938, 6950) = 33.1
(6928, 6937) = 32.7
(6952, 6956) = 33.0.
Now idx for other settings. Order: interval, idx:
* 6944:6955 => 0.033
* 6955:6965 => 0.020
